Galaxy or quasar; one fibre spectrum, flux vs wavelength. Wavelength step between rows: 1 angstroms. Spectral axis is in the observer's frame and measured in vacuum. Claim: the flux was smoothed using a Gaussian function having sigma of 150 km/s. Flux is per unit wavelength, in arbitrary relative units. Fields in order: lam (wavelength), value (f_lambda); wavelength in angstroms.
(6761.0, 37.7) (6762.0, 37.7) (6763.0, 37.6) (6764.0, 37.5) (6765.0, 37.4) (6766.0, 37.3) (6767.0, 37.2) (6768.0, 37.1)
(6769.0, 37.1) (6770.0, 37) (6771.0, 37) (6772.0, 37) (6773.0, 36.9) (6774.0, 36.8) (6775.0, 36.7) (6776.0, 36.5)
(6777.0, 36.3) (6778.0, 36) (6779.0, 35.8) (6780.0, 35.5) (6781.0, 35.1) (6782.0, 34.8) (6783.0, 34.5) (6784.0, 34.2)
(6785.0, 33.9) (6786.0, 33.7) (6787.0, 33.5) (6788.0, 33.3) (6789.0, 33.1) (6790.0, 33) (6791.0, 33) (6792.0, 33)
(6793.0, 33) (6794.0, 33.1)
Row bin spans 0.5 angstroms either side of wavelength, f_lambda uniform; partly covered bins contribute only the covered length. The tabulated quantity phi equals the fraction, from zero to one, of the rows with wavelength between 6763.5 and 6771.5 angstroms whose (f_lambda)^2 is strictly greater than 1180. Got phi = 1.00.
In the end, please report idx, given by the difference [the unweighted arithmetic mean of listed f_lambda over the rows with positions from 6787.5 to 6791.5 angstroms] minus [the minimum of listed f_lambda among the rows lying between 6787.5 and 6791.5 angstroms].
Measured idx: 0.1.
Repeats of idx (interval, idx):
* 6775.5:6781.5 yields 0.8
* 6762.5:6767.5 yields 0.2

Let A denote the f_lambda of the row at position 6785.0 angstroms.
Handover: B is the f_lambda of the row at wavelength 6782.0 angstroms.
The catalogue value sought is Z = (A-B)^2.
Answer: 1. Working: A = 33.9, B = 34.8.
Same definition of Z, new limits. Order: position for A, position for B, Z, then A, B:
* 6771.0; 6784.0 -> 8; 37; 34.2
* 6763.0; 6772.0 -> 0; 37.6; 37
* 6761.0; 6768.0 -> 0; 37.7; 37.1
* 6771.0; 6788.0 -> 14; 37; 33.3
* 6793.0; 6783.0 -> 2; 33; 34.5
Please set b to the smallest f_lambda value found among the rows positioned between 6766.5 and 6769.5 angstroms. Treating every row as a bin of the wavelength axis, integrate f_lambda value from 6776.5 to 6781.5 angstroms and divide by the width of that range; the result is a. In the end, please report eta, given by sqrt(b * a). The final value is 36.4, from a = 36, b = 37.1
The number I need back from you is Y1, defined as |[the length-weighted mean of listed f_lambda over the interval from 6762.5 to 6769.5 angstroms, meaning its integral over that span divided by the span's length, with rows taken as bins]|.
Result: 37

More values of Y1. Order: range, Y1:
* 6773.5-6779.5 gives 36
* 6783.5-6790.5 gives 34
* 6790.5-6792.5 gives 33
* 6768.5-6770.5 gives 37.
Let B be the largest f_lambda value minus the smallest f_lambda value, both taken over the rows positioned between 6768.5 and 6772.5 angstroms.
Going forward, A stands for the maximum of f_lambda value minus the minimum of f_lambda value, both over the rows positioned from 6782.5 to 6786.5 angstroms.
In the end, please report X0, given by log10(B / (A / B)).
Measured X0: -1.9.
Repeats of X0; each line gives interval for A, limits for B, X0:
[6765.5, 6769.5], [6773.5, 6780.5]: 0.9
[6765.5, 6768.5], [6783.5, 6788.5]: 0.6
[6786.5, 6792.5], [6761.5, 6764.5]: -1.1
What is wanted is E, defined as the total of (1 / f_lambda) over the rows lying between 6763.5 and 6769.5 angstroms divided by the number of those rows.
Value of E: 0.0268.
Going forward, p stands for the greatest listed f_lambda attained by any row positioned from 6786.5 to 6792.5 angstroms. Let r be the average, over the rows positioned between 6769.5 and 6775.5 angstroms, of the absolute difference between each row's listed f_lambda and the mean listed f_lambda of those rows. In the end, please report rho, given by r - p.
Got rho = -33.4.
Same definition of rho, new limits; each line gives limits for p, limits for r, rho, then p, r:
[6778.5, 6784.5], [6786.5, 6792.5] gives -35.6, 35.8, 0.17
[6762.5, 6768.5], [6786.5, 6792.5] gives -37.4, 37.6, 0.17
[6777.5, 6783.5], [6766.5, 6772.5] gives -35.9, 36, 0.07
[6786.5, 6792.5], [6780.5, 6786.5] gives -33.1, 33.5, 0.43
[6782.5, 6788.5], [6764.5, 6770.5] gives -34.4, 34.5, 0.12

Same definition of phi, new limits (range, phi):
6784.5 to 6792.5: 0.00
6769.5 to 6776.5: 1.00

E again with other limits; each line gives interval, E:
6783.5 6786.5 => 0.0295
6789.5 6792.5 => 0.0303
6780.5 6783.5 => 0.0287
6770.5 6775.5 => 0.0271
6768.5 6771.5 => 0.0270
